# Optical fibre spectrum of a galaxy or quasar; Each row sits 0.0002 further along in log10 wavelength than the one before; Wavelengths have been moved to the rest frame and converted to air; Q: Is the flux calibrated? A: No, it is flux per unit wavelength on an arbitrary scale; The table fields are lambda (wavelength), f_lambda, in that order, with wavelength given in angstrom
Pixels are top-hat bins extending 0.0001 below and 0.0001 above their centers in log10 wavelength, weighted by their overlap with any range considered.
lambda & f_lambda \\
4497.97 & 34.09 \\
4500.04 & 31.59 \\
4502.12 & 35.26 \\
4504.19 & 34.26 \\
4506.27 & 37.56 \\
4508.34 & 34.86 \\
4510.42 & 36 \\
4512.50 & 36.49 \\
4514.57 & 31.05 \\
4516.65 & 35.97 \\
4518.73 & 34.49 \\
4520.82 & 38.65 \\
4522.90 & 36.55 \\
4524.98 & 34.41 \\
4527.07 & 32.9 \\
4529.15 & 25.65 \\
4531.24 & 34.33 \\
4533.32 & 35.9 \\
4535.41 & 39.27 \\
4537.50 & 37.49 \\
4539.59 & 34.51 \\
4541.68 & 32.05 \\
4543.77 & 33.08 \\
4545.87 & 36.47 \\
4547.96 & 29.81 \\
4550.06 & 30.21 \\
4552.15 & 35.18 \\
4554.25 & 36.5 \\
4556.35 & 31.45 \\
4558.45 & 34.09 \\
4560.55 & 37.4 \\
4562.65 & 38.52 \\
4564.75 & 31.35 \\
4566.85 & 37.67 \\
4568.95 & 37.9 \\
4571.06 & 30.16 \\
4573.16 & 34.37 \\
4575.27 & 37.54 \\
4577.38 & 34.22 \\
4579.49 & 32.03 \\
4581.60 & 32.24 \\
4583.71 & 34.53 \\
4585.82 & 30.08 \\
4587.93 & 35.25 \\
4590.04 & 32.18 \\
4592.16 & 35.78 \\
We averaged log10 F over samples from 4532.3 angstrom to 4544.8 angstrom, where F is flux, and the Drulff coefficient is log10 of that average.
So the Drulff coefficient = 0.190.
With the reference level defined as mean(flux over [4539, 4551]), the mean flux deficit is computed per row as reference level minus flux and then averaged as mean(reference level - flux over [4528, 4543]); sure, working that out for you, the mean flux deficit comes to -1.5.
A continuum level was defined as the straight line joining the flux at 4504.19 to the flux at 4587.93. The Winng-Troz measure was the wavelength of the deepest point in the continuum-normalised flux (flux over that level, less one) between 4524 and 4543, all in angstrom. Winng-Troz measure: 4529.15 angstrom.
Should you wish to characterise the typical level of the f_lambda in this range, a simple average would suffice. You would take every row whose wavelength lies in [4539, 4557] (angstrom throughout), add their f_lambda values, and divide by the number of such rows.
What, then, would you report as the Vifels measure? 33.3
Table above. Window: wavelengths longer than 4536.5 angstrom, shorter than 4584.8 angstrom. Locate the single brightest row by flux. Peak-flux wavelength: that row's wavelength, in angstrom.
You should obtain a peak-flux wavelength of 4562.65 angstrom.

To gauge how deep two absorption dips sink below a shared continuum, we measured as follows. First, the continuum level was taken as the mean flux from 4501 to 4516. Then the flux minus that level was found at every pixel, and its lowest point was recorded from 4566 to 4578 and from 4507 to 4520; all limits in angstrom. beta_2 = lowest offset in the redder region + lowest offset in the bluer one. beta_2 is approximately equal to -8.9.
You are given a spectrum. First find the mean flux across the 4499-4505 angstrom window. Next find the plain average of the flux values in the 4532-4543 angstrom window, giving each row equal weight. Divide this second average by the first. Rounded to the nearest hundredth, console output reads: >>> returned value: 1.06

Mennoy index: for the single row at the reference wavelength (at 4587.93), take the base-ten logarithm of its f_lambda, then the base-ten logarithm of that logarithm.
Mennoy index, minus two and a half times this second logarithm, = -0.474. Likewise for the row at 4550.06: -0.426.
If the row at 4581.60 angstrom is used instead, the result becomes -0.446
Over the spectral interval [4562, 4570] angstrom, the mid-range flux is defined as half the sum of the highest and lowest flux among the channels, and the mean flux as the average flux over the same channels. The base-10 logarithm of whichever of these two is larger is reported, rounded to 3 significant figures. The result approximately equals 1.56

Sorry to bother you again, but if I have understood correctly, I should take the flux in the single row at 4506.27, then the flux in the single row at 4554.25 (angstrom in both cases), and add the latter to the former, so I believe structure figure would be 74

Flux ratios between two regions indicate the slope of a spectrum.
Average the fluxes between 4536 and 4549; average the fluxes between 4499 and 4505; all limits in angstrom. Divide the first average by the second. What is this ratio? 1.01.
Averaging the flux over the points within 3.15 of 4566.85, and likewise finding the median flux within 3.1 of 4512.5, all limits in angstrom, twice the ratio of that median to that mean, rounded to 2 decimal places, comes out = 2.02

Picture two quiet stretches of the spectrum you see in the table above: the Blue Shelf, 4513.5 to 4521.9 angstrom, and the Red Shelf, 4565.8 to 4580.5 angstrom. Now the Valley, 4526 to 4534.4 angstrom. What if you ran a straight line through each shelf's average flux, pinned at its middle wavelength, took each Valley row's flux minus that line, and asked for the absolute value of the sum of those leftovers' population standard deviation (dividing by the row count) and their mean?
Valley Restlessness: 1.1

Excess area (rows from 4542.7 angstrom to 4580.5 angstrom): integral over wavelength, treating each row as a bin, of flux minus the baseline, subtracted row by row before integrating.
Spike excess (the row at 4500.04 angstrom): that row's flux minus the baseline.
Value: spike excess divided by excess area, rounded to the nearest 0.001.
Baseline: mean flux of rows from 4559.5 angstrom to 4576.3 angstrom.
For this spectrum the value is 0.083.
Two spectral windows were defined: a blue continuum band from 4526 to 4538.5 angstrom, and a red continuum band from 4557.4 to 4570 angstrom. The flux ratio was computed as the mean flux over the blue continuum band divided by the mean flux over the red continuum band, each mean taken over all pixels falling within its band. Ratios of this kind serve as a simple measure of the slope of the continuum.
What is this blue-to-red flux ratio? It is 0.95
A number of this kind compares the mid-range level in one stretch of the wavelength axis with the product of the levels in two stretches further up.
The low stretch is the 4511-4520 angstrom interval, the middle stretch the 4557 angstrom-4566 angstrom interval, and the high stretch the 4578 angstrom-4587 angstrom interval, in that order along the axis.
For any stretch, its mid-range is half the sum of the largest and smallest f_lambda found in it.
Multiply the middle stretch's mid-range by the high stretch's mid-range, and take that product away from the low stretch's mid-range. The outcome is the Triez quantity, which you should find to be -1095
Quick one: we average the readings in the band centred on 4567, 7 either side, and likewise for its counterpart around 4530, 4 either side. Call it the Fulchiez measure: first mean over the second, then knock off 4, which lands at -2.90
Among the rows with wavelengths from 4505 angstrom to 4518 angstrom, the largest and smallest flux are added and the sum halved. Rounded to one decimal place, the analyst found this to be 34.3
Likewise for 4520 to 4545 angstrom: 32.5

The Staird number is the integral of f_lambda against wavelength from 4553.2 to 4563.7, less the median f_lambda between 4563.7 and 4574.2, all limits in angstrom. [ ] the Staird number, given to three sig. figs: 339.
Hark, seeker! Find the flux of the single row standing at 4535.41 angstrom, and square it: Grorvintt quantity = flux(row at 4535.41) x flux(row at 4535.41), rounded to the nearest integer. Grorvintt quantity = 1542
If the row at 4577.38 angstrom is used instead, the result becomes 1171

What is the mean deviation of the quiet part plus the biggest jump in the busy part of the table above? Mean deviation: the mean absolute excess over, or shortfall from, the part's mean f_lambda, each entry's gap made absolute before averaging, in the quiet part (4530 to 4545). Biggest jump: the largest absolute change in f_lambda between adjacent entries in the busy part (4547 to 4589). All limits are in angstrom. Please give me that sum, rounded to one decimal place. 9.7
